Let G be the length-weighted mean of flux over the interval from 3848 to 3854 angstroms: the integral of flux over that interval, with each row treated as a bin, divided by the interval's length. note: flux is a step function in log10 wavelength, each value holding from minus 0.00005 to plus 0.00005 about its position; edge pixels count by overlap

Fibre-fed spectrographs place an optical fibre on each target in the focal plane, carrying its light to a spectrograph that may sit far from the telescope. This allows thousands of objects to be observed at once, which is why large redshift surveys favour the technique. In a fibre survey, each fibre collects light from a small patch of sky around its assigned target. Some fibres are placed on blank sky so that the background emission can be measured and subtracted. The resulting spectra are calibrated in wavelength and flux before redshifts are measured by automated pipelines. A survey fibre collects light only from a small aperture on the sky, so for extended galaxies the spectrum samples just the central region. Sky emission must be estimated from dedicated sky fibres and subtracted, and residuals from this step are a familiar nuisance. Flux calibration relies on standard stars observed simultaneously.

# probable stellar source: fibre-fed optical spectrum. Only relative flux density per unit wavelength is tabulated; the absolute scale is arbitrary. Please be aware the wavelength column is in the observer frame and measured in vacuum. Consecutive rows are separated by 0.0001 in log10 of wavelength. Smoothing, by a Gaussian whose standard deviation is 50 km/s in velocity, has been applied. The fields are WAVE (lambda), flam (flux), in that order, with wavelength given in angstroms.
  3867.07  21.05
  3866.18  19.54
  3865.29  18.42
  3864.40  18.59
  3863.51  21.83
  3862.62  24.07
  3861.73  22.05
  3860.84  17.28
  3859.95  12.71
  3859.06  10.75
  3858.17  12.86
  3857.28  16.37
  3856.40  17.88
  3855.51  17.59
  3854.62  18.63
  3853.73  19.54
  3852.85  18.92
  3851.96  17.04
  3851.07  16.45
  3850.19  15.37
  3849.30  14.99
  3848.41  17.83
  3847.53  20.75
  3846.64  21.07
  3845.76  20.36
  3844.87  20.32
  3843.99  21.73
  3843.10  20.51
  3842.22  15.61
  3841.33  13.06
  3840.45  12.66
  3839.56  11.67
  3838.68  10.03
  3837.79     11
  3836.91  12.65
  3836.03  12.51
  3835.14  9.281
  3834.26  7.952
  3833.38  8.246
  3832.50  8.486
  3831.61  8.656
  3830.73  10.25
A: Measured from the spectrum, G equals 17.1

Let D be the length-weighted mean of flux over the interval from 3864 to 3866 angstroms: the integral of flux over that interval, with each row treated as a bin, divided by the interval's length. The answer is 19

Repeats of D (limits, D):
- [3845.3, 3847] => 21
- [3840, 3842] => 13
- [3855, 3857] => 18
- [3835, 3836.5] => 11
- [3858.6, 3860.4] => 12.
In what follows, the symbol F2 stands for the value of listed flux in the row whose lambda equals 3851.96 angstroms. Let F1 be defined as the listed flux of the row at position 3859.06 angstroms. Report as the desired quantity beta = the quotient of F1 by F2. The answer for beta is 0.6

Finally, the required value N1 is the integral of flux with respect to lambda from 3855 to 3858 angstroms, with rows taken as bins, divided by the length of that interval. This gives 16.9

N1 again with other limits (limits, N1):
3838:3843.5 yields 13.7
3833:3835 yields 8.3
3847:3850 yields 17.7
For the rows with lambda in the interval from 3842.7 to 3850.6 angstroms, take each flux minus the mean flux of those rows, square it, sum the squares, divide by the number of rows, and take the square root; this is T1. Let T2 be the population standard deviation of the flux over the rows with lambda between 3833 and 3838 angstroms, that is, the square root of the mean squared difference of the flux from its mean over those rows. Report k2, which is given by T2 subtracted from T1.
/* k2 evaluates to 0.5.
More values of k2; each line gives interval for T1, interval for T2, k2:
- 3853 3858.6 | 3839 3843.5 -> -1.0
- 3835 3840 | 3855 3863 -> -2.9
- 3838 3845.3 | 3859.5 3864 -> 0.2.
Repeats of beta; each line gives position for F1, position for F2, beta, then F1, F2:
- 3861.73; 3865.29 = 1.2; 22.05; 18.42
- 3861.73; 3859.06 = 2.1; 22.05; 10.75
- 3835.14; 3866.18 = 0.5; 9.281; 19.54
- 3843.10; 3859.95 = 1.6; 20.51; 12.71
